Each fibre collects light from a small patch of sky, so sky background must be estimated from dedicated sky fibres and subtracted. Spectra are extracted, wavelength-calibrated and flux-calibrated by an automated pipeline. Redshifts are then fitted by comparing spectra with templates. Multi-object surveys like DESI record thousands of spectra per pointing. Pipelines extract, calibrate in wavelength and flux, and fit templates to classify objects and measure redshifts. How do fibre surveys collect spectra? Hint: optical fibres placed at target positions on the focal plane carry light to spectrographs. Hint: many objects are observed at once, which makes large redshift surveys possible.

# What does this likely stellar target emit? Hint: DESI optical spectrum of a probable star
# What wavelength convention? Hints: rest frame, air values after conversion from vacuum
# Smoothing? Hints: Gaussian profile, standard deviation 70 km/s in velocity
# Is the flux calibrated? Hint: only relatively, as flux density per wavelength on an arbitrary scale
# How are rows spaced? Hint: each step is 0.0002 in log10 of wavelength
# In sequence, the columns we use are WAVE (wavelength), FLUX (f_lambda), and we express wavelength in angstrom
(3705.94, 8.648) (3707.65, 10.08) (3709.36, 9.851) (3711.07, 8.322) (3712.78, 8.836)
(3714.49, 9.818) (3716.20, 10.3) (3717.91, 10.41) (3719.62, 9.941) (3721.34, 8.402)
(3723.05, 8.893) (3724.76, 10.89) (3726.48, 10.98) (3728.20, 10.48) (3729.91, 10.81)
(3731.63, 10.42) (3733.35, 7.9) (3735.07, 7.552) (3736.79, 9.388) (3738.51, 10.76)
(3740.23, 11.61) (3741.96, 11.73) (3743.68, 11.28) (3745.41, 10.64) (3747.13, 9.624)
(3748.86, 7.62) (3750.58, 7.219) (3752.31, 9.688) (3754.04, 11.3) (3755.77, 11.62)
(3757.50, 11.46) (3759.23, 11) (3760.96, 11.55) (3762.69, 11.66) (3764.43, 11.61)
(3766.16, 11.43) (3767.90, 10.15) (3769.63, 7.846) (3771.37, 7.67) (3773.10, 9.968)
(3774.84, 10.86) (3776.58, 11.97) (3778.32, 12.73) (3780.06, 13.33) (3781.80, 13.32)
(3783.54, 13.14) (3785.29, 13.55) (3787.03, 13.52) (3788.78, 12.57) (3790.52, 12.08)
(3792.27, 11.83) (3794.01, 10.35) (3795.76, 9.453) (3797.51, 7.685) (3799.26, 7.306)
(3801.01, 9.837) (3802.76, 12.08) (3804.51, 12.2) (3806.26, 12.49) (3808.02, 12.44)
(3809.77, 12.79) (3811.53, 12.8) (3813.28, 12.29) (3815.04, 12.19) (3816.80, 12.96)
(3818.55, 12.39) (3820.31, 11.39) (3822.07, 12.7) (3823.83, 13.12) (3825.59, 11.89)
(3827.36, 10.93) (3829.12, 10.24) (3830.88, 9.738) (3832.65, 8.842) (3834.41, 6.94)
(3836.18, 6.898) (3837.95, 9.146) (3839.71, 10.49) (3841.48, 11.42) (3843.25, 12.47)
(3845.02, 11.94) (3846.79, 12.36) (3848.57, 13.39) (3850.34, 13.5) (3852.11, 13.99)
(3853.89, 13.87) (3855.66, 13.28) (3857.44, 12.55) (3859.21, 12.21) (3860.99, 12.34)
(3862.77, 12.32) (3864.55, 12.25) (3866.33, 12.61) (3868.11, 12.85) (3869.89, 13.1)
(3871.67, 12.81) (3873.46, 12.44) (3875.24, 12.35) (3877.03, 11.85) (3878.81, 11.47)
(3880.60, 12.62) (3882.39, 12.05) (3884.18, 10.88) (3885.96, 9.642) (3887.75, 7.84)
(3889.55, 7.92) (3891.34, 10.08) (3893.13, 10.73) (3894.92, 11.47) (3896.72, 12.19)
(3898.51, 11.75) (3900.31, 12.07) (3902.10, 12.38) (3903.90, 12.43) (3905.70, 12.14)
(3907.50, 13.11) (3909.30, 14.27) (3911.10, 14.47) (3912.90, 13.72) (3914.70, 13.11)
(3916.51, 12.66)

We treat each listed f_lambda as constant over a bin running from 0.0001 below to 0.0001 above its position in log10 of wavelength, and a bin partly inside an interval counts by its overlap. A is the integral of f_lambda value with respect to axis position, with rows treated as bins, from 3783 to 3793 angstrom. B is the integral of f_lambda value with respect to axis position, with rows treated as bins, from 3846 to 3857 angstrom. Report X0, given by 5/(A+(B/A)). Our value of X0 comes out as 0.039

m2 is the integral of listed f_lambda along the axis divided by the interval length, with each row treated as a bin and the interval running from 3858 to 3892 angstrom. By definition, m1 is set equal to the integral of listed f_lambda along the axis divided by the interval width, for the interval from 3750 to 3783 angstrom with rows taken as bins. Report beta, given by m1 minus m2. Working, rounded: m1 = 10.9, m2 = 11.6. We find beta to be -0.7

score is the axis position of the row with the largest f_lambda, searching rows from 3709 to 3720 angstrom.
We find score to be 3717.91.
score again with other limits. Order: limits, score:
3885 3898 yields 3896.72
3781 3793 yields 3785.29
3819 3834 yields 3823.83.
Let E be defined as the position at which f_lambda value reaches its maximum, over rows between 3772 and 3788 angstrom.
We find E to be 3785.29 angstrom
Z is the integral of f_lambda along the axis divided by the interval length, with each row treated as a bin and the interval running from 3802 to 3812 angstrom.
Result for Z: 12.5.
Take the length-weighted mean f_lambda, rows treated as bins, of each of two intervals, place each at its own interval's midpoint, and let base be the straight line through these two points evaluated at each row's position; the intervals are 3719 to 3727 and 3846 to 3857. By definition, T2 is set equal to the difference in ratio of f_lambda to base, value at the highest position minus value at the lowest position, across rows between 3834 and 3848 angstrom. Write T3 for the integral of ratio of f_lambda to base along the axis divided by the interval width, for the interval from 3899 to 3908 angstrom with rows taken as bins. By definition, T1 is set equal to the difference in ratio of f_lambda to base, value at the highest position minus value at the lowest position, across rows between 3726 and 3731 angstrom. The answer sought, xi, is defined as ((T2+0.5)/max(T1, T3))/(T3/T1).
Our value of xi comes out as -0.04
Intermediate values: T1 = -0.03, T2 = 0.40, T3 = 0.83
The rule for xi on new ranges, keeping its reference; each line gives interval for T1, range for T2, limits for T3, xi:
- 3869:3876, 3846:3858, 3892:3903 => -0.05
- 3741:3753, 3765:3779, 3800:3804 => -0.16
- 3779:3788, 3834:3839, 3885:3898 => 0.00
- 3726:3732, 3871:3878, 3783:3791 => -0.02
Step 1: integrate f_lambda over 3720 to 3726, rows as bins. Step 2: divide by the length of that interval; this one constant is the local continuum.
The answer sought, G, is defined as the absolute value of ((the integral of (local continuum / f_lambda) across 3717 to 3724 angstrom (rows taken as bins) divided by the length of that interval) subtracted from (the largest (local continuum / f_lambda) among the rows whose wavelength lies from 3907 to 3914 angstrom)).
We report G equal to 0.29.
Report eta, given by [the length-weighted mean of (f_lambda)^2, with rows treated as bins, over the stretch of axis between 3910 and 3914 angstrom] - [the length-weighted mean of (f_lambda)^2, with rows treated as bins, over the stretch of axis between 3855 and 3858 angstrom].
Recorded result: 31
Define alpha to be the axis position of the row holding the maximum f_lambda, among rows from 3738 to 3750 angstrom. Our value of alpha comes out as 3741.96 angstrom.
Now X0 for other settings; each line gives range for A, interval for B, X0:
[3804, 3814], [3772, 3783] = 0.040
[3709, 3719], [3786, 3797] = 0.051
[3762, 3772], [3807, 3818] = 0.049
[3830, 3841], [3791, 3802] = 0.051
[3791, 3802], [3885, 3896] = 0.047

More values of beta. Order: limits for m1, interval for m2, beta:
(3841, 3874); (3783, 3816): 1.1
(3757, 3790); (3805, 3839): 0.4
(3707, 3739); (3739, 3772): -0.7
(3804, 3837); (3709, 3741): 1.6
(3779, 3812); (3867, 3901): 0.3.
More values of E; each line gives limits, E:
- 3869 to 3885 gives 3869.89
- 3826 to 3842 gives 3841.48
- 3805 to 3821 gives 3816.80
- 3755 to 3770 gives 3762.69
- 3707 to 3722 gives 3717.91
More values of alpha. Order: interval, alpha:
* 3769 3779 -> 3778.32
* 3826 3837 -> 3827.36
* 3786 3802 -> 3787.03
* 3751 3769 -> 3762.69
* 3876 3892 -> 3880.60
